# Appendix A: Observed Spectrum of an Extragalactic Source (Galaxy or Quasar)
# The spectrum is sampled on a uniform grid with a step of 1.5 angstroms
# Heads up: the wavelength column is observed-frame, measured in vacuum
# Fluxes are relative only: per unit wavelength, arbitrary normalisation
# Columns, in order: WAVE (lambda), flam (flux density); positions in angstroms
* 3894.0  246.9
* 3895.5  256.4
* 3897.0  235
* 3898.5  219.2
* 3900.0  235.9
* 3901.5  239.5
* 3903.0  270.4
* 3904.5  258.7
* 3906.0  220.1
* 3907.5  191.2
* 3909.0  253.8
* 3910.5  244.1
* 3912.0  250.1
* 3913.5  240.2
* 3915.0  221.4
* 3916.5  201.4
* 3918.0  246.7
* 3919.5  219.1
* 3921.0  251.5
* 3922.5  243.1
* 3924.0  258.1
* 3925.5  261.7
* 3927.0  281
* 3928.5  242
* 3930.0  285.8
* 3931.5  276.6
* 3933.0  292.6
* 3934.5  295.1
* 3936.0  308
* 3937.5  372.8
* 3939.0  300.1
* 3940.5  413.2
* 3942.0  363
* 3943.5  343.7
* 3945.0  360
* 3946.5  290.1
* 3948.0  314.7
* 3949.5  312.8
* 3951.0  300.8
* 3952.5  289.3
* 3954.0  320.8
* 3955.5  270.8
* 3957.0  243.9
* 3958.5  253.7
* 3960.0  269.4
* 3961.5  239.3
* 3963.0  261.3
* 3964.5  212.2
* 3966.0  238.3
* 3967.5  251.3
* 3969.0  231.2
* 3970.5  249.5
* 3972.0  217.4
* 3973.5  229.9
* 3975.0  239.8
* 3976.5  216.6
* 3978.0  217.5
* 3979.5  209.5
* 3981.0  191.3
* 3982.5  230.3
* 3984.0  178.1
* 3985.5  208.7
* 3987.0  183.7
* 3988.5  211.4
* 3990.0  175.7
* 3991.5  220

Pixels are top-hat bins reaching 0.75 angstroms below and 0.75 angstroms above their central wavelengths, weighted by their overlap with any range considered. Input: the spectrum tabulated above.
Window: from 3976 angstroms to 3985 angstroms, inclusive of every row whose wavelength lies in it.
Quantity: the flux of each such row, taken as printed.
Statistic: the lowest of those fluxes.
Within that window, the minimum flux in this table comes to 178.1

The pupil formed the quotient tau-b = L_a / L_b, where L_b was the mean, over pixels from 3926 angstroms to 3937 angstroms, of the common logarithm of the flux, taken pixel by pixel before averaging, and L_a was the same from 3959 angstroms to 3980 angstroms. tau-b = 0.97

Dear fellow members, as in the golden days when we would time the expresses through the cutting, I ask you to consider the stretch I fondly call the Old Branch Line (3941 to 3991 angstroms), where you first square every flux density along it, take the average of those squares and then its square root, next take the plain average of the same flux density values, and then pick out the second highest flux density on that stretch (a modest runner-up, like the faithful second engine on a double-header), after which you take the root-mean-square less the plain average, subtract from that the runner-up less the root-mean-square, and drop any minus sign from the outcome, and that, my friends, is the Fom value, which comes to 98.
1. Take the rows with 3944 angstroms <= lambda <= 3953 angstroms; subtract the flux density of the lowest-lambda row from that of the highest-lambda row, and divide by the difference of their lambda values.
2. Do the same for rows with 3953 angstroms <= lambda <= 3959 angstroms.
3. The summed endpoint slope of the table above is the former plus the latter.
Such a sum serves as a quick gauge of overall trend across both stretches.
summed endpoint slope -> -24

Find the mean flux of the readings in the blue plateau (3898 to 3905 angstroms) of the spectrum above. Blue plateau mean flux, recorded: 245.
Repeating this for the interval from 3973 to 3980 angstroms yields 223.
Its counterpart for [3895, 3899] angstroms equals 237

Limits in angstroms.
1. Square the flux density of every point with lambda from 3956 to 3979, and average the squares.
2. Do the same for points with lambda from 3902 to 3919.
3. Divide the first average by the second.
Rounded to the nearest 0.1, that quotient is 1.0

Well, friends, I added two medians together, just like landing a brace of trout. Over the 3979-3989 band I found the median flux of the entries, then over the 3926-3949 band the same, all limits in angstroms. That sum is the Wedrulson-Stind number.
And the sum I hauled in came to 509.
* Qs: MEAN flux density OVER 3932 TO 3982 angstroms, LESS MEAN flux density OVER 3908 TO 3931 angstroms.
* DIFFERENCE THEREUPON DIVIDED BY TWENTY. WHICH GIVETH 1.5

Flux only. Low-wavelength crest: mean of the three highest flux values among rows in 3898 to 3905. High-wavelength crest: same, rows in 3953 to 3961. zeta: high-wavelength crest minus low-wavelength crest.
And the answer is 31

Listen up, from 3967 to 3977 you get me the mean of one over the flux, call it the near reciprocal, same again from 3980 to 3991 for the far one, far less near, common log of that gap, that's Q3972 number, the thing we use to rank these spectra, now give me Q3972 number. -3.1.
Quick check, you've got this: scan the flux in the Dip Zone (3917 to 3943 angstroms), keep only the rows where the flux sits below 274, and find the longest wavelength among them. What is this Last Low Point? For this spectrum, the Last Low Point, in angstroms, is 3928.5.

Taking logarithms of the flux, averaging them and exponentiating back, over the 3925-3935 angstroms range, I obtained 276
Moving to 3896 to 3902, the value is 232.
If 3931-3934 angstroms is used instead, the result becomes 284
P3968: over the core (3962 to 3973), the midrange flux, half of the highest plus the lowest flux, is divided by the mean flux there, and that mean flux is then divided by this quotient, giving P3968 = 238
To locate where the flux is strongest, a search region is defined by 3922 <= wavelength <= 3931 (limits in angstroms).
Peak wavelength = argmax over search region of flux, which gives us 3930.0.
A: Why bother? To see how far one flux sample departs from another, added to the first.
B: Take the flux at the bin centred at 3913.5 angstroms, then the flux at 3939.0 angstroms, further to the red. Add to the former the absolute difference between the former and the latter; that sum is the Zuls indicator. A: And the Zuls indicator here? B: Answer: 300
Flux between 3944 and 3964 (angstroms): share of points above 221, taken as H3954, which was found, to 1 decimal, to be 1.0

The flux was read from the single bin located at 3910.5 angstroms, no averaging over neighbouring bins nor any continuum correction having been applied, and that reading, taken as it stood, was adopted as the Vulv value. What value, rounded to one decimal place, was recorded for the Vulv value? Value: 244.1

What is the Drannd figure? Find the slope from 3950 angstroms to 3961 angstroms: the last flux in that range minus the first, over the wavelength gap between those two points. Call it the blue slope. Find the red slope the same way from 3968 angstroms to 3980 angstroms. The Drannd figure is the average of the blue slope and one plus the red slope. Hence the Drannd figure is -2.3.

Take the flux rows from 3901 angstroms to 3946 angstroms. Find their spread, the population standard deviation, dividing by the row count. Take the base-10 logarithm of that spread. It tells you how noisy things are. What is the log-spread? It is 1.7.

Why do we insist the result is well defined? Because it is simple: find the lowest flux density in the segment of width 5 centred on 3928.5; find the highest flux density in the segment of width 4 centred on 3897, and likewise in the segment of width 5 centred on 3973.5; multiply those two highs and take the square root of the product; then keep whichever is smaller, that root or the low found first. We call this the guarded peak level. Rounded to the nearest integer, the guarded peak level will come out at 242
